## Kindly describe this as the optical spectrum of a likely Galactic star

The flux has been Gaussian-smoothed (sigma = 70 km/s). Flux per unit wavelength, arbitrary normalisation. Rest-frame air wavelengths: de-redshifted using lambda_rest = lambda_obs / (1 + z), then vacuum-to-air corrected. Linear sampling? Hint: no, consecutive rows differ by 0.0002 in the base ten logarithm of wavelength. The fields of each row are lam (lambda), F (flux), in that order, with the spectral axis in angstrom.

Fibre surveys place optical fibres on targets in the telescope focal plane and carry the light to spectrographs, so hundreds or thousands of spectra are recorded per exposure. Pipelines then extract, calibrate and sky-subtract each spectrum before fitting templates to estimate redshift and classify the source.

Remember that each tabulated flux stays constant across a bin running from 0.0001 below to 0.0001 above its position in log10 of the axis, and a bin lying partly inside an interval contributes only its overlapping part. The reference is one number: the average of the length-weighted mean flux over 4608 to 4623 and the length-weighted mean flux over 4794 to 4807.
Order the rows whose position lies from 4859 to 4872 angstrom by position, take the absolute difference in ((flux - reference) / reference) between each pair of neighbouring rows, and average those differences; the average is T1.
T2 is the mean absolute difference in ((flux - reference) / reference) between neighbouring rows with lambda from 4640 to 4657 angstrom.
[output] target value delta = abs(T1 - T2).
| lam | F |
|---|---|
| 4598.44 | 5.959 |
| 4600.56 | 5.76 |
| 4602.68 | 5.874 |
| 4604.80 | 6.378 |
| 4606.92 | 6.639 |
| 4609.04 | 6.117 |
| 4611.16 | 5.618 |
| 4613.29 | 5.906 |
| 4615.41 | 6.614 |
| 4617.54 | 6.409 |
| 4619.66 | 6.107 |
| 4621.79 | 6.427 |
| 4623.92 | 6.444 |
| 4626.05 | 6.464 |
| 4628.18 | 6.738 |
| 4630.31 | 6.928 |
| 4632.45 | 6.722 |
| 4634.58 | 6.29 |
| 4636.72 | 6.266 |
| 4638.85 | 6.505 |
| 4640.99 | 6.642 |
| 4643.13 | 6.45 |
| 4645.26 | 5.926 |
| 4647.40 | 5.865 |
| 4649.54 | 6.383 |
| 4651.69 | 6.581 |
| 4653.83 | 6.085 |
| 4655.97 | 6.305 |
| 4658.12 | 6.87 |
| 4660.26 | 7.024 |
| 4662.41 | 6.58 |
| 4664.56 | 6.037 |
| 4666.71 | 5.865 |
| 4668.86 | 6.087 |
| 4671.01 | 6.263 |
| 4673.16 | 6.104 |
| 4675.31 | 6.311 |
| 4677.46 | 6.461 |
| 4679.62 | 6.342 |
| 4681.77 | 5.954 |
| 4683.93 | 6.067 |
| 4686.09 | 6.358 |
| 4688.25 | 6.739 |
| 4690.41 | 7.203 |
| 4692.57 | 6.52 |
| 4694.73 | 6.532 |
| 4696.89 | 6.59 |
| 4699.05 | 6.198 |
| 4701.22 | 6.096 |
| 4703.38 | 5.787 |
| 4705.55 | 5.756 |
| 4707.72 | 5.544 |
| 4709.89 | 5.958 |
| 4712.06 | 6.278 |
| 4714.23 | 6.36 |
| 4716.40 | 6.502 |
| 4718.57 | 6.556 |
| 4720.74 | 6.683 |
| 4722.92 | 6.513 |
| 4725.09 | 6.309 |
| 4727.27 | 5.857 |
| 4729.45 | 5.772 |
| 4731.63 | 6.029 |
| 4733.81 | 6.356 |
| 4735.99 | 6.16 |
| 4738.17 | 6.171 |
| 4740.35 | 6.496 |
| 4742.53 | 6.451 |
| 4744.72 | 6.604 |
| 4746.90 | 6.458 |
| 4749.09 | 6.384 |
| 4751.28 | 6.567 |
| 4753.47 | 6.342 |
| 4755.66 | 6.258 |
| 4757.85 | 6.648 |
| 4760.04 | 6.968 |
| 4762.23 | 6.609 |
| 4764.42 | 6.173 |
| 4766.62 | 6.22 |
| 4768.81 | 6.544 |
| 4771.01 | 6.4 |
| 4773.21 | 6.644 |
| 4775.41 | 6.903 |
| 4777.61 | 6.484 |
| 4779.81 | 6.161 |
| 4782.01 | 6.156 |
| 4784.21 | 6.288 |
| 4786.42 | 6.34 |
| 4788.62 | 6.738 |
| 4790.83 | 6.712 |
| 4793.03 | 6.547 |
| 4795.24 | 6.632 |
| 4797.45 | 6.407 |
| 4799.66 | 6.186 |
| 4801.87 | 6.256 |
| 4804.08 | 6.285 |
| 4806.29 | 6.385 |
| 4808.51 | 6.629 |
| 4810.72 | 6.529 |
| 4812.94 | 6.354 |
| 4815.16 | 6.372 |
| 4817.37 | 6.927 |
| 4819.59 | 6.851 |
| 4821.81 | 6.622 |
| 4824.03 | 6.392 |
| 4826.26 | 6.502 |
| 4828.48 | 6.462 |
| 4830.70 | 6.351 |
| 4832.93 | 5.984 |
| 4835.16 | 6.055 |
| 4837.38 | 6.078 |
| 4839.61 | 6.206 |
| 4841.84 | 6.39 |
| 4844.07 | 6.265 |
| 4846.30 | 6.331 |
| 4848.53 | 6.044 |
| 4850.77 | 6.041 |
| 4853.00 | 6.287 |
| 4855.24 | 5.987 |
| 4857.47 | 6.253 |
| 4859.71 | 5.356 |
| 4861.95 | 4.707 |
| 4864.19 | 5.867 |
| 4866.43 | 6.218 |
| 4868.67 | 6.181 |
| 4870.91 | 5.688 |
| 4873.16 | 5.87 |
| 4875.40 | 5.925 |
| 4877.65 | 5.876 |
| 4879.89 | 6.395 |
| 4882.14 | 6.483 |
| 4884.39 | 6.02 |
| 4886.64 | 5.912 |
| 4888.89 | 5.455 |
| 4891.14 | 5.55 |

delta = 0.04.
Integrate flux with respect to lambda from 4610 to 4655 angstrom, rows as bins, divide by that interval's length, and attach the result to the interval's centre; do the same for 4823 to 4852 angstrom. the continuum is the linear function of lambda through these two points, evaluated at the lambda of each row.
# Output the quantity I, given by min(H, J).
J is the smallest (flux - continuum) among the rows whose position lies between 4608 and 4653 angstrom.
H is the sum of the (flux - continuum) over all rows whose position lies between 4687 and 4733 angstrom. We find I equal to -0.7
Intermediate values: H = -0.7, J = -0.7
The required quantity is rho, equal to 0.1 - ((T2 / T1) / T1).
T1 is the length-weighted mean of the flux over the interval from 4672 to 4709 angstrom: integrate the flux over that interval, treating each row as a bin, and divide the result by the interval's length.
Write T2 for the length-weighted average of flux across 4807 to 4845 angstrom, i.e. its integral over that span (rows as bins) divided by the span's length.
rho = -0.063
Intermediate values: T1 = 6.266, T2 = 6.41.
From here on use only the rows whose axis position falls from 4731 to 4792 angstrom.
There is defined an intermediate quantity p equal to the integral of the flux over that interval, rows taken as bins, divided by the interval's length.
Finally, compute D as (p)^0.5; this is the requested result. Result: 2.54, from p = 6.44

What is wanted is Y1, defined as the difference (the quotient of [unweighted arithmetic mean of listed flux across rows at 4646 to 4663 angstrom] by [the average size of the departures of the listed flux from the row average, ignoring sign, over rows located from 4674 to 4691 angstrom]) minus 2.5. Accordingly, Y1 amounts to 21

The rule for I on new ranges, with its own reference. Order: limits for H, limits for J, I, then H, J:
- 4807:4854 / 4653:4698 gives -0.5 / 2.6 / -0.5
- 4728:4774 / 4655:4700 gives -0.5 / 2.3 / -0.5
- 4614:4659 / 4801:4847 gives -0.3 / 1.7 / -0.3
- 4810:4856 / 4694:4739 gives -0.8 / 2.0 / -0.8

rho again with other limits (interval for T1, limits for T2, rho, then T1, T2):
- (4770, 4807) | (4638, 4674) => -0.052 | 6.444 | 6.33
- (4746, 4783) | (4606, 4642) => -0.053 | 6.466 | 6.40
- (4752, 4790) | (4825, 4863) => -0.045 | 6.466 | 6.08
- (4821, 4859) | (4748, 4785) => -0.066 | 6.237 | 6.46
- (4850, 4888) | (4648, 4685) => -0.079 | 5.942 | 6.31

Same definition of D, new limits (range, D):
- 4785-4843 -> 2.54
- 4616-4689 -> 2.52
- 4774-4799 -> 2.55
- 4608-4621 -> 2.48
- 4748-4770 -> 2.54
